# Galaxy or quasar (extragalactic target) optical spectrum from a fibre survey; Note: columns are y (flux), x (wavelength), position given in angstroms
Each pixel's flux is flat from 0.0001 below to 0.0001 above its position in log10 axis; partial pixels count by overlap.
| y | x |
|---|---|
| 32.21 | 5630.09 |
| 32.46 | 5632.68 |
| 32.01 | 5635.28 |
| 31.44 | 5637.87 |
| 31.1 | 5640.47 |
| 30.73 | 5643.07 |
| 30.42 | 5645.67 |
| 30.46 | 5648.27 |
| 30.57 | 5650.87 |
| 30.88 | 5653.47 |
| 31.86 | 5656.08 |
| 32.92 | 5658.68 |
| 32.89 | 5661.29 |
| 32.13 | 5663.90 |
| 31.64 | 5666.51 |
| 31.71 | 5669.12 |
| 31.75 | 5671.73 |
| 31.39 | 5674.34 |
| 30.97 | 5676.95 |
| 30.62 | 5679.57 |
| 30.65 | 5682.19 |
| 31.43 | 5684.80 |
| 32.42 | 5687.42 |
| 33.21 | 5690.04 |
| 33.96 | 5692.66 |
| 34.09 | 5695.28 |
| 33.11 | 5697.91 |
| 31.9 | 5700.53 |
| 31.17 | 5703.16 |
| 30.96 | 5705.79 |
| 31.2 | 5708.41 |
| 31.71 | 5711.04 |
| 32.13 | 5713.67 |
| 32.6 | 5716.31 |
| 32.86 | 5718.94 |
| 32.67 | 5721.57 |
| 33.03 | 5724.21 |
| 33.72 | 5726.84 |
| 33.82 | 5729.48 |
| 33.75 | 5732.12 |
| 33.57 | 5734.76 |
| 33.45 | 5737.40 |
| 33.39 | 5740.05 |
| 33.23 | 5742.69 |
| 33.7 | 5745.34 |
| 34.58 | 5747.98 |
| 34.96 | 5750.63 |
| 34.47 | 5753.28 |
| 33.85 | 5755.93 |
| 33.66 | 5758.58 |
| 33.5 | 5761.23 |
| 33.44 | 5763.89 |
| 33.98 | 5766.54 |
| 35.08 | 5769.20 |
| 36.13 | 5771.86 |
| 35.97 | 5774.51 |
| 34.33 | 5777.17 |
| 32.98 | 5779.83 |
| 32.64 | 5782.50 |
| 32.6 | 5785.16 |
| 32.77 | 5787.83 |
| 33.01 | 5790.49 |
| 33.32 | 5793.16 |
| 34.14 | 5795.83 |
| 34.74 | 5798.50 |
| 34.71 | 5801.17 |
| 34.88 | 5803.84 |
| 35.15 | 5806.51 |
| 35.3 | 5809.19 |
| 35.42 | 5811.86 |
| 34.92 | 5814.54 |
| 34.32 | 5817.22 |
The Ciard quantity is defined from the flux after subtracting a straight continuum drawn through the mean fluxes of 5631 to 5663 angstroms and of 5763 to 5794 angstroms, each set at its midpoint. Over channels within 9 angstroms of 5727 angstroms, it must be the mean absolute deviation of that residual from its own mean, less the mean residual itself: -0.08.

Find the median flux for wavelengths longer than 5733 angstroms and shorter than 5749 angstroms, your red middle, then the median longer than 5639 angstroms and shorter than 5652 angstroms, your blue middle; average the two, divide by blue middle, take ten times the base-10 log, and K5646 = 0.20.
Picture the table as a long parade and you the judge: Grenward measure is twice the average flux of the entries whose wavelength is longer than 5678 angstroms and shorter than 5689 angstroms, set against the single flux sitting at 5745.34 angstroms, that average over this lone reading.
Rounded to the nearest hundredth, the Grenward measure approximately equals 1.86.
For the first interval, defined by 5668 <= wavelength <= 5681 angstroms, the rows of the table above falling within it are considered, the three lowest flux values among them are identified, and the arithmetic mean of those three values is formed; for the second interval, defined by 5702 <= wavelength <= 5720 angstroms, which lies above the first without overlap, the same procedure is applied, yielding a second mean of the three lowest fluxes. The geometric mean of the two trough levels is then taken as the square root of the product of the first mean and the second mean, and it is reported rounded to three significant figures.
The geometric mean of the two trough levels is 31.1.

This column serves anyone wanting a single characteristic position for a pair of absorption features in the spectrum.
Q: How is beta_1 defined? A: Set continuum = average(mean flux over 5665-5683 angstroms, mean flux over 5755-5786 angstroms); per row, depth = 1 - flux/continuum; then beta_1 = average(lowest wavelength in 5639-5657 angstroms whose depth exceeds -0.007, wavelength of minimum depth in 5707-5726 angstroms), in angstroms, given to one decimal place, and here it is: 5682.3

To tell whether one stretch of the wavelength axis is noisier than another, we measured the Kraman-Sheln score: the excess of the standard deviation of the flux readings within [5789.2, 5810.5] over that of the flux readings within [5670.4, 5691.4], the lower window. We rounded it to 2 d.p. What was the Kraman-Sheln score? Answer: -0.05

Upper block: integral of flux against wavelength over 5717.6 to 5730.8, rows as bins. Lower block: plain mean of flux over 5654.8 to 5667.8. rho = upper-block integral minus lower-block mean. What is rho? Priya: 406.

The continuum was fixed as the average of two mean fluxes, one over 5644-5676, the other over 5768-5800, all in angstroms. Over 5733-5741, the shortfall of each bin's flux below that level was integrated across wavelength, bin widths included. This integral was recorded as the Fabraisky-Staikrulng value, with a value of -6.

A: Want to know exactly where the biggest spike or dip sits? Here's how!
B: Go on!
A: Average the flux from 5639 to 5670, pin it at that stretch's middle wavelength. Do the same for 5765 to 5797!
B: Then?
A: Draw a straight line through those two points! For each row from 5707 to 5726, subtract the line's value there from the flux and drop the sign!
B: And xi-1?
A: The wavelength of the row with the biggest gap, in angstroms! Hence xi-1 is 5708.41 angstroms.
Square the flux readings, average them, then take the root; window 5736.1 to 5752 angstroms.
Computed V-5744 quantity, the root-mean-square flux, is 33.9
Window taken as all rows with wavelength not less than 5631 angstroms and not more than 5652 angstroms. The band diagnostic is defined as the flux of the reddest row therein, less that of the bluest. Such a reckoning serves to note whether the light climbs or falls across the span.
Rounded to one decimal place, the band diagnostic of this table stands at -1.9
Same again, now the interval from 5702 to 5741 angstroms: 2.2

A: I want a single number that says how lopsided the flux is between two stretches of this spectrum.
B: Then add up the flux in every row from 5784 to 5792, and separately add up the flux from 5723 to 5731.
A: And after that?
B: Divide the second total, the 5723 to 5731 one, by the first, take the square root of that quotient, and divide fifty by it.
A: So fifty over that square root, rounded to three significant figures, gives 49.5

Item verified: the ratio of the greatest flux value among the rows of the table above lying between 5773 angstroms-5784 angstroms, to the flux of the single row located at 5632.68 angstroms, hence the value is 1.11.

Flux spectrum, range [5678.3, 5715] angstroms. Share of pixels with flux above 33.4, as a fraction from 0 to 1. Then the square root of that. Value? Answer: 0.4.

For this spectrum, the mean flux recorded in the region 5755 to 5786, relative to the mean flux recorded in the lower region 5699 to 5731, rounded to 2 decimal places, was 1.05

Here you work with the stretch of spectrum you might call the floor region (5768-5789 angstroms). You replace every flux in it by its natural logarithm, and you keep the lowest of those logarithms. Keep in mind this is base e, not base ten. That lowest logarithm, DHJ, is 3.48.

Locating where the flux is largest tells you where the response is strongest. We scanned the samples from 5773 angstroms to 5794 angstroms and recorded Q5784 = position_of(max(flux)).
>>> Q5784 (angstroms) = 5774.51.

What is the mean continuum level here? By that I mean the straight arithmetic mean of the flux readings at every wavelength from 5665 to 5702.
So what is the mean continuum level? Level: 32.1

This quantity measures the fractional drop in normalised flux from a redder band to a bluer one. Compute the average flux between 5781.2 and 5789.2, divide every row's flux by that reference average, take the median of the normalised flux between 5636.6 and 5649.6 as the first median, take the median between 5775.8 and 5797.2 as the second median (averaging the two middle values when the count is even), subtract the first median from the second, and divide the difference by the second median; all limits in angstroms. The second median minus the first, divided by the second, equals 0.07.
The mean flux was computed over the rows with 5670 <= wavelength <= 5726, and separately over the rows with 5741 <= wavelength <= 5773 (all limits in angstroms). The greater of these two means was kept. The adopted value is 34.2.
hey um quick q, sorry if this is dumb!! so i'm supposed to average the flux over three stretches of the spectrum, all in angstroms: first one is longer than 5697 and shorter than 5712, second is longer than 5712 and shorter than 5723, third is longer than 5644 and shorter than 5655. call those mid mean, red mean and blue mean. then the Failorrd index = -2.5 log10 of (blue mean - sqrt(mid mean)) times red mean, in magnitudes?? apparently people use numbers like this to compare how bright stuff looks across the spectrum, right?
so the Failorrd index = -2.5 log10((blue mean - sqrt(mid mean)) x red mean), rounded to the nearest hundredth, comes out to -7.27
